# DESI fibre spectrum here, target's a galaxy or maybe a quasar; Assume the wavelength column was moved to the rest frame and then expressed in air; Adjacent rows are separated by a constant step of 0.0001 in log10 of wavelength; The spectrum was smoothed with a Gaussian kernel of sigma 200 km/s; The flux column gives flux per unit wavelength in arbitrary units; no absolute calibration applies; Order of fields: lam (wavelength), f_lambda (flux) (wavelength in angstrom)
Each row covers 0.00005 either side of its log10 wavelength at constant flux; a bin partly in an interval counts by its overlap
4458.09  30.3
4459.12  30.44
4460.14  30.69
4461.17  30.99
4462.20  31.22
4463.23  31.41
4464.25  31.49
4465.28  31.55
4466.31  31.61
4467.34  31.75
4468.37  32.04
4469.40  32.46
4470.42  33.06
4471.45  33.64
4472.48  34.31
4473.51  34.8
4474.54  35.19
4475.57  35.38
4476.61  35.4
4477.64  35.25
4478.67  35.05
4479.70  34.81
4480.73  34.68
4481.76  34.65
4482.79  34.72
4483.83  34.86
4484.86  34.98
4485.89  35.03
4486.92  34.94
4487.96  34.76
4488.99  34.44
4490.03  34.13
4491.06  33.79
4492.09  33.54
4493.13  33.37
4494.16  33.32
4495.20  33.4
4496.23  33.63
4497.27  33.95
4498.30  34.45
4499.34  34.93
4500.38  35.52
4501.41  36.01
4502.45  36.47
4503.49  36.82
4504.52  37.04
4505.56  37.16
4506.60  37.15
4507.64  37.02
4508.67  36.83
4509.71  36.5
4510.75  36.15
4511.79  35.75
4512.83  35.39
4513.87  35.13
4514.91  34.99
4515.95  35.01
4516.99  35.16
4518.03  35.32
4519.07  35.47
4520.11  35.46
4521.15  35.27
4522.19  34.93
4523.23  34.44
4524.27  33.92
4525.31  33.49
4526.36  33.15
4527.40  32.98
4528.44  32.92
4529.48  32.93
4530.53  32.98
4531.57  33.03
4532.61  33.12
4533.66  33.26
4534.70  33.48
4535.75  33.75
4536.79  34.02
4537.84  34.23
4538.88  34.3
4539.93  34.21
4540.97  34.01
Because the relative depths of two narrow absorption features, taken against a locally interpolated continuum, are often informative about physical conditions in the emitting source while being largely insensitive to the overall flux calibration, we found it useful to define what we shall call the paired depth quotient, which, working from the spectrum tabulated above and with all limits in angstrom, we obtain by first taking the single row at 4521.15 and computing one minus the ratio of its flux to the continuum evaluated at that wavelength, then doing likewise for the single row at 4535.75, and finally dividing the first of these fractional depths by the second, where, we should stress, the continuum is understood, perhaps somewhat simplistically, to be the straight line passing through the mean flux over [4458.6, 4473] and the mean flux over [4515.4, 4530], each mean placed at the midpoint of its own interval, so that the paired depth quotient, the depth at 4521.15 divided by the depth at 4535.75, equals -0.9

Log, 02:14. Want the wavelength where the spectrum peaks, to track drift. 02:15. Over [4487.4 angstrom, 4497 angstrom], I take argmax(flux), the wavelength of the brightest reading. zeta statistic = 4487.96 angstrom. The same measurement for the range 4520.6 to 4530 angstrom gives 4521.15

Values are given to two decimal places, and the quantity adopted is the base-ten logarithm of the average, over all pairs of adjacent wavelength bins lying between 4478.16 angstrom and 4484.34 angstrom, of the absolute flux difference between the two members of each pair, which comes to -0.91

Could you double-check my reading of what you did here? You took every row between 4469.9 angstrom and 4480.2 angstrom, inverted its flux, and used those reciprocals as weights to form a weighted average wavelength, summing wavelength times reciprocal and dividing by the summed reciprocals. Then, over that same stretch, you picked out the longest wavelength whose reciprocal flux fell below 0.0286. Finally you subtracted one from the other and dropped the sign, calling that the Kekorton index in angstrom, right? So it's 3.7 angstrom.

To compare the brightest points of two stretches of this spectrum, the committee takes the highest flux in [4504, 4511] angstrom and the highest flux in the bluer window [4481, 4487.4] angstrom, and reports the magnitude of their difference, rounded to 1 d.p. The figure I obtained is 2.1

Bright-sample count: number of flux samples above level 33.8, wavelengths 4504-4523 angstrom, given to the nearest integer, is 18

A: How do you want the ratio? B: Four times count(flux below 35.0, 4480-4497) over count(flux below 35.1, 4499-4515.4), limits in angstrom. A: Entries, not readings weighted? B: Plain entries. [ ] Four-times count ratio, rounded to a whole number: 30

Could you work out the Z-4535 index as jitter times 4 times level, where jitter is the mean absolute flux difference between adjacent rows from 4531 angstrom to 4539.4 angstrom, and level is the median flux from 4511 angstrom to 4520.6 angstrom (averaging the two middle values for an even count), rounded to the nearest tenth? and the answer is 25.6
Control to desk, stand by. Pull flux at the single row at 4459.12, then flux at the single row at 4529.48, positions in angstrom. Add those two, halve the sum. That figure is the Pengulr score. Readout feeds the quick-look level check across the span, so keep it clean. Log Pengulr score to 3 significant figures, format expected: 31.7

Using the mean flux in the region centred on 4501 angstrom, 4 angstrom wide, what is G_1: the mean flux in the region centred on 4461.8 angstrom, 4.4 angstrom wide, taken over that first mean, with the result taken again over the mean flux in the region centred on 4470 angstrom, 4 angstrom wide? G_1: 0.0265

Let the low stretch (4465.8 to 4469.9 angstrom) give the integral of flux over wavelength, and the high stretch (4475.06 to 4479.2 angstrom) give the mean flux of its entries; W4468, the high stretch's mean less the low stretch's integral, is -96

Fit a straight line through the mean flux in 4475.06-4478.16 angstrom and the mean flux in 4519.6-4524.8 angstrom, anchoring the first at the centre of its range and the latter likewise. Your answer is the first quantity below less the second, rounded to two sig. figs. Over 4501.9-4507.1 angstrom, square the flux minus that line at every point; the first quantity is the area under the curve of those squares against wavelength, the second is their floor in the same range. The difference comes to 17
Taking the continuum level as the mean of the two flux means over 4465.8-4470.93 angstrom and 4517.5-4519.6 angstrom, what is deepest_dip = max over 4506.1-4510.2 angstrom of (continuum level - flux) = -2.7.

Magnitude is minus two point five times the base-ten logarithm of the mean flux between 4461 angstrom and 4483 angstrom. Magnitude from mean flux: -3.81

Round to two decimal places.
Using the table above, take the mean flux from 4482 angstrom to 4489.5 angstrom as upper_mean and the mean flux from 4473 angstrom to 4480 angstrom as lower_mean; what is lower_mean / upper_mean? 1.01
